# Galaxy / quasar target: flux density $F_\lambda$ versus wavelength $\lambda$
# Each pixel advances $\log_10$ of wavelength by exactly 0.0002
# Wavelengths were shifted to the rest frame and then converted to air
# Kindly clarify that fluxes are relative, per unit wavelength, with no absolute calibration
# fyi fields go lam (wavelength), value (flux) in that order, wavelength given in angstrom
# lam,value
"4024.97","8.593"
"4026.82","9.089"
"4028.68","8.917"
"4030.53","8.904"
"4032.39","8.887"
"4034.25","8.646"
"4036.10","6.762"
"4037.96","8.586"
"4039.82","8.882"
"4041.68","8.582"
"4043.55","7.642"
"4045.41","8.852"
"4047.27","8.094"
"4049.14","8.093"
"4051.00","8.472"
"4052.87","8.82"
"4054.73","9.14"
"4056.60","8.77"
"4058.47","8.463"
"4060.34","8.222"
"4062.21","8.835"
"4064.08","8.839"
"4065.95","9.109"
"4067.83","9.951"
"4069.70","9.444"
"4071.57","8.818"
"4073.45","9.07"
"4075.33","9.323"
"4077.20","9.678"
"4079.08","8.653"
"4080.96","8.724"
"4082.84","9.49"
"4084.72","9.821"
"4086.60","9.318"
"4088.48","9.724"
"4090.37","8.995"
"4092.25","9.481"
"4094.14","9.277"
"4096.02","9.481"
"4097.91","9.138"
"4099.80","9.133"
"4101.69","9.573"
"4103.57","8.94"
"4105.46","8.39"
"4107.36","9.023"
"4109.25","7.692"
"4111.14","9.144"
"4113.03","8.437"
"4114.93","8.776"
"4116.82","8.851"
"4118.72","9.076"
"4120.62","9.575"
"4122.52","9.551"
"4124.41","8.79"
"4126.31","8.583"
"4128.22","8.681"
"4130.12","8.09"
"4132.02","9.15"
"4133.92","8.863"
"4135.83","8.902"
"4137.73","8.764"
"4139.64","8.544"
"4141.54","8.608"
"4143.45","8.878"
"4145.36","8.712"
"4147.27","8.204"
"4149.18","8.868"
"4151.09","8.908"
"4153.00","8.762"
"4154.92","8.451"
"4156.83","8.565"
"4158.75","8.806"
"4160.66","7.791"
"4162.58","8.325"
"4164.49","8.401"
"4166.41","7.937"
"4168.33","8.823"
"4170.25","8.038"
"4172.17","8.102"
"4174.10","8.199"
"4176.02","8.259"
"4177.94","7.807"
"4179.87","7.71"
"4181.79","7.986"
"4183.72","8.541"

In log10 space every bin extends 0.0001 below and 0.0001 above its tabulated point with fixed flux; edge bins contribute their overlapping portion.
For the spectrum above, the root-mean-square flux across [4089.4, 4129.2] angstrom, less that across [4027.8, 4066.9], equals 0.43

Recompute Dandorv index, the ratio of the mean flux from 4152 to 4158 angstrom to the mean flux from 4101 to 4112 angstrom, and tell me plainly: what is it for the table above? 0.98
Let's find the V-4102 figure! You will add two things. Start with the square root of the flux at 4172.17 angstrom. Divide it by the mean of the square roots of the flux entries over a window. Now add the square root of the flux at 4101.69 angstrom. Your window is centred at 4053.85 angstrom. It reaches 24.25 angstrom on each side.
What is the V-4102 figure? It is 4.06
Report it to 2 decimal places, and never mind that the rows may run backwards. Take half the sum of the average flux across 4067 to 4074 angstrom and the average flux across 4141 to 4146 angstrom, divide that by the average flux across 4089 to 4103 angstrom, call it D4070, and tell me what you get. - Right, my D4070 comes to 0.97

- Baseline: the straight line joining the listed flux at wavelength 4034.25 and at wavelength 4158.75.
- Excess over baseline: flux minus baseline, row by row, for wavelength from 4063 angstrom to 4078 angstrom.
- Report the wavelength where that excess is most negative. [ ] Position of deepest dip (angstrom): 4071.57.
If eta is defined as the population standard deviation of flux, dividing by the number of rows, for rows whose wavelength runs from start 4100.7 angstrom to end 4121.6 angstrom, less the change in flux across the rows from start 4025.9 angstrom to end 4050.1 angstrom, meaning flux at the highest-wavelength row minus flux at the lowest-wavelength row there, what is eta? 1.5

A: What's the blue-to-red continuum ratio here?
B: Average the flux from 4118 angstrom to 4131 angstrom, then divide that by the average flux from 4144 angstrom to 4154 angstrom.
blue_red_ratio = 1.02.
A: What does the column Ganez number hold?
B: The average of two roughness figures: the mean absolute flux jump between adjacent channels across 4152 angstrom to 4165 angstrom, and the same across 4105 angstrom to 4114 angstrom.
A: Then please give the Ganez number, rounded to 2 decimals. 0.71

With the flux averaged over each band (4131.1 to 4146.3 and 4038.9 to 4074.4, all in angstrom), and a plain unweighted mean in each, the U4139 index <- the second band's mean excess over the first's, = -0.1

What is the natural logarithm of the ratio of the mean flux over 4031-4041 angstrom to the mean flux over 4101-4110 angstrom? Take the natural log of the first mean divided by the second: -0.04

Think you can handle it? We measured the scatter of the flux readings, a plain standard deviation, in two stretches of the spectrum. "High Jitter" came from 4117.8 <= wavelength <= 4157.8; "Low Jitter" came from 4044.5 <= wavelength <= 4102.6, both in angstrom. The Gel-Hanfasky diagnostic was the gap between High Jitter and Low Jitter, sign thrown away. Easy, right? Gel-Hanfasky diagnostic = 0.13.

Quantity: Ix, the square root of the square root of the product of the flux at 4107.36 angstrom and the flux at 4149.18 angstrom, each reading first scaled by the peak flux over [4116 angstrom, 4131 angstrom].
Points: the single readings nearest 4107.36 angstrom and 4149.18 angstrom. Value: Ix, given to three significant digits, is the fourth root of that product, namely 0.967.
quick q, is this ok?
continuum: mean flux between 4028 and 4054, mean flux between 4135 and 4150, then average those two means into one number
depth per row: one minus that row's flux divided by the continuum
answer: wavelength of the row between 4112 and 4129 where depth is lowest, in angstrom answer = 4120.62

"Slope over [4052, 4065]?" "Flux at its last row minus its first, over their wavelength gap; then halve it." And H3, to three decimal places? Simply 0.001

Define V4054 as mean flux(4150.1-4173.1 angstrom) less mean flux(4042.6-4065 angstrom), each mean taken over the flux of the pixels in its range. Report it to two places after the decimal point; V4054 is -0.11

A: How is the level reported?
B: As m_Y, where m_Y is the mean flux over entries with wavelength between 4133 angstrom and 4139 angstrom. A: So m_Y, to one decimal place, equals 8.8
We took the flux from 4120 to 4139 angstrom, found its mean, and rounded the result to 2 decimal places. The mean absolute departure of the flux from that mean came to 0.32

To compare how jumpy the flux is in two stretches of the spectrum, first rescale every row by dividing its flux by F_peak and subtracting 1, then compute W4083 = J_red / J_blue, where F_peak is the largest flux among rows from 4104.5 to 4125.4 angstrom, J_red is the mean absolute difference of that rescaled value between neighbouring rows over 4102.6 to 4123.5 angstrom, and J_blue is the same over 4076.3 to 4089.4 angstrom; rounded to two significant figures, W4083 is 1.1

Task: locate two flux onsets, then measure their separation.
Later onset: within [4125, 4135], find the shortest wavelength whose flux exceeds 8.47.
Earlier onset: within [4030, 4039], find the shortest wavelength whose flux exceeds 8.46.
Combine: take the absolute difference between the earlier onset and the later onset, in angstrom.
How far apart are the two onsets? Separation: 95.8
